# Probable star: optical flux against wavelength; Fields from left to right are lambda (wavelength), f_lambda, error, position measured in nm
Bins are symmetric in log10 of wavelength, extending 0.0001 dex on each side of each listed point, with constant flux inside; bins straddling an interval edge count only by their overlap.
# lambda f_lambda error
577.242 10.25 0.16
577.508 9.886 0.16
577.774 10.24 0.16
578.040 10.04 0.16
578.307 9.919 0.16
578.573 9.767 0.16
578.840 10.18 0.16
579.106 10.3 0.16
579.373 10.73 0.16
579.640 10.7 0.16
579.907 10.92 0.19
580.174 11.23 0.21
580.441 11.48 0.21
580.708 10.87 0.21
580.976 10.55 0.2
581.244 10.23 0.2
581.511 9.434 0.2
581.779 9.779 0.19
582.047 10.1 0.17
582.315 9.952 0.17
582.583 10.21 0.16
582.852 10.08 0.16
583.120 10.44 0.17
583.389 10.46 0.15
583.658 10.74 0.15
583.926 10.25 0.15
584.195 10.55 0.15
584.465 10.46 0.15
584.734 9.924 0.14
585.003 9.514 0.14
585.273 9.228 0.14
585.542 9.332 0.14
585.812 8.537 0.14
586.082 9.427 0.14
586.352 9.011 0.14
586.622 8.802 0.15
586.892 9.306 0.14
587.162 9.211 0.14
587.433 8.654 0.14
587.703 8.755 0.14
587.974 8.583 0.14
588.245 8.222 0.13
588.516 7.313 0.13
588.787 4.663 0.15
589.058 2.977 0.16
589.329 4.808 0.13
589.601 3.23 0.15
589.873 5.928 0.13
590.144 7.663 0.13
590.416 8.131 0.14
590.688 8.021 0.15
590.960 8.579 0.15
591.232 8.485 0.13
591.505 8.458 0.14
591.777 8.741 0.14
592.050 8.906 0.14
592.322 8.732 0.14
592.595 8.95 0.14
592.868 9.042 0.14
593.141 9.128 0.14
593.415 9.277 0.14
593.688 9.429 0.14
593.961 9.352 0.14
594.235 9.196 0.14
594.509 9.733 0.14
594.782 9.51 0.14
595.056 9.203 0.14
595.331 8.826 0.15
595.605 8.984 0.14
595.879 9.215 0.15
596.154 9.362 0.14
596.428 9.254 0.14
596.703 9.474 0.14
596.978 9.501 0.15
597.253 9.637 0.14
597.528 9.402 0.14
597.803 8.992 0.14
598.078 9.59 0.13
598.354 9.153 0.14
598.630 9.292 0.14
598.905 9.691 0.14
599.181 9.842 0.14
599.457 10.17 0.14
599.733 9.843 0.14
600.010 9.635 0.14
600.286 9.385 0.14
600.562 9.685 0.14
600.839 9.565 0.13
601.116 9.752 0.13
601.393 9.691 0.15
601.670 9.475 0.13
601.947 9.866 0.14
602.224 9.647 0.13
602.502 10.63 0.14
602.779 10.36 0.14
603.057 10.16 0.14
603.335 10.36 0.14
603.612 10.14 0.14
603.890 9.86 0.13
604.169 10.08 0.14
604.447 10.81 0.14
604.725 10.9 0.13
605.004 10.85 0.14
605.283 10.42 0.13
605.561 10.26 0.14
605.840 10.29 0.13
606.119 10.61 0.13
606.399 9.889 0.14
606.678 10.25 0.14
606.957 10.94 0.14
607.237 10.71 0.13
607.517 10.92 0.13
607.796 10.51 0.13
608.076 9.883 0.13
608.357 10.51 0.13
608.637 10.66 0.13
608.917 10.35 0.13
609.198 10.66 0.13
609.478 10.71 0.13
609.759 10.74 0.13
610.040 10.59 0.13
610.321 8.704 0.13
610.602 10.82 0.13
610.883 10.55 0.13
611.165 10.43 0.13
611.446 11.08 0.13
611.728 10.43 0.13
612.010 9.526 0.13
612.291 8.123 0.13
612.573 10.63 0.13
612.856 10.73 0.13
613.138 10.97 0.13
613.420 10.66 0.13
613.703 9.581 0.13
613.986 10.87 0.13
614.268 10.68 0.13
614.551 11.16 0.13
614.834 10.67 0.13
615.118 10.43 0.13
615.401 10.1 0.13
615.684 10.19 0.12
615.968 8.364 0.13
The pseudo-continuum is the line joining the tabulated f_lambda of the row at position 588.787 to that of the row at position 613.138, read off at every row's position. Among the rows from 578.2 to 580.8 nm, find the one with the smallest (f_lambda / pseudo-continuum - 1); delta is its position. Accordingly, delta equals 580.708 nm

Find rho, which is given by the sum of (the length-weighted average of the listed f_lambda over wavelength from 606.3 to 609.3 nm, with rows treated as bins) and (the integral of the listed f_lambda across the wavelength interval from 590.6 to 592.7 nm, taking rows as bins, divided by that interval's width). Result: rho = 19.1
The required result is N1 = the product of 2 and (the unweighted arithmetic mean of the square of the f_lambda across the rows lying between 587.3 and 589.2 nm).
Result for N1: 108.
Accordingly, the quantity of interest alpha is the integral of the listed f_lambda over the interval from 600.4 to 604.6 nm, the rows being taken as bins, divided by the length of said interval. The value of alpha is 10.0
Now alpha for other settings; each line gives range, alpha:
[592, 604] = 9.5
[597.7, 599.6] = 9.5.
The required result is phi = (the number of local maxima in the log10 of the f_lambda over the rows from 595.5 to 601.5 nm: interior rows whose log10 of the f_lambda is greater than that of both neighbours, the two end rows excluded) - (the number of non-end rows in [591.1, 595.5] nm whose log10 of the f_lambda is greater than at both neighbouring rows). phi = 3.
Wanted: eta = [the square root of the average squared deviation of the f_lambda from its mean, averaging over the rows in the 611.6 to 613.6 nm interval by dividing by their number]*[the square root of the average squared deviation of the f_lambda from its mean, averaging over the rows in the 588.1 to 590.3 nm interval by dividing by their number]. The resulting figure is 1.75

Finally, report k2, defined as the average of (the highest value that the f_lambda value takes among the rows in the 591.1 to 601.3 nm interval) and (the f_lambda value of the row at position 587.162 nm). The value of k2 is 9.7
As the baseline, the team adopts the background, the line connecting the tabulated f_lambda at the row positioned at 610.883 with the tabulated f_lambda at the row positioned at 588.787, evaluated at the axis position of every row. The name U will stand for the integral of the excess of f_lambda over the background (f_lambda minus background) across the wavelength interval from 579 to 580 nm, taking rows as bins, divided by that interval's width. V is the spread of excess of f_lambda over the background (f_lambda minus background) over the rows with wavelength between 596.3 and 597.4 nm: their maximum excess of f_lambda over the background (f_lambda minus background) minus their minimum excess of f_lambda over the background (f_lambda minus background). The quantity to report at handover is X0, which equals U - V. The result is 8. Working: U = 8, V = 0.16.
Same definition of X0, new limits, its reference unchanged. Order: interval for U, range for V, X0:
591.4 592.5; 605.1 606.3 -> 3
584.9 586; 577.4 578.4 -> 5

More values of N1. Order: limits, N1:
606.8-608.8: 225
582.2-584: 212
